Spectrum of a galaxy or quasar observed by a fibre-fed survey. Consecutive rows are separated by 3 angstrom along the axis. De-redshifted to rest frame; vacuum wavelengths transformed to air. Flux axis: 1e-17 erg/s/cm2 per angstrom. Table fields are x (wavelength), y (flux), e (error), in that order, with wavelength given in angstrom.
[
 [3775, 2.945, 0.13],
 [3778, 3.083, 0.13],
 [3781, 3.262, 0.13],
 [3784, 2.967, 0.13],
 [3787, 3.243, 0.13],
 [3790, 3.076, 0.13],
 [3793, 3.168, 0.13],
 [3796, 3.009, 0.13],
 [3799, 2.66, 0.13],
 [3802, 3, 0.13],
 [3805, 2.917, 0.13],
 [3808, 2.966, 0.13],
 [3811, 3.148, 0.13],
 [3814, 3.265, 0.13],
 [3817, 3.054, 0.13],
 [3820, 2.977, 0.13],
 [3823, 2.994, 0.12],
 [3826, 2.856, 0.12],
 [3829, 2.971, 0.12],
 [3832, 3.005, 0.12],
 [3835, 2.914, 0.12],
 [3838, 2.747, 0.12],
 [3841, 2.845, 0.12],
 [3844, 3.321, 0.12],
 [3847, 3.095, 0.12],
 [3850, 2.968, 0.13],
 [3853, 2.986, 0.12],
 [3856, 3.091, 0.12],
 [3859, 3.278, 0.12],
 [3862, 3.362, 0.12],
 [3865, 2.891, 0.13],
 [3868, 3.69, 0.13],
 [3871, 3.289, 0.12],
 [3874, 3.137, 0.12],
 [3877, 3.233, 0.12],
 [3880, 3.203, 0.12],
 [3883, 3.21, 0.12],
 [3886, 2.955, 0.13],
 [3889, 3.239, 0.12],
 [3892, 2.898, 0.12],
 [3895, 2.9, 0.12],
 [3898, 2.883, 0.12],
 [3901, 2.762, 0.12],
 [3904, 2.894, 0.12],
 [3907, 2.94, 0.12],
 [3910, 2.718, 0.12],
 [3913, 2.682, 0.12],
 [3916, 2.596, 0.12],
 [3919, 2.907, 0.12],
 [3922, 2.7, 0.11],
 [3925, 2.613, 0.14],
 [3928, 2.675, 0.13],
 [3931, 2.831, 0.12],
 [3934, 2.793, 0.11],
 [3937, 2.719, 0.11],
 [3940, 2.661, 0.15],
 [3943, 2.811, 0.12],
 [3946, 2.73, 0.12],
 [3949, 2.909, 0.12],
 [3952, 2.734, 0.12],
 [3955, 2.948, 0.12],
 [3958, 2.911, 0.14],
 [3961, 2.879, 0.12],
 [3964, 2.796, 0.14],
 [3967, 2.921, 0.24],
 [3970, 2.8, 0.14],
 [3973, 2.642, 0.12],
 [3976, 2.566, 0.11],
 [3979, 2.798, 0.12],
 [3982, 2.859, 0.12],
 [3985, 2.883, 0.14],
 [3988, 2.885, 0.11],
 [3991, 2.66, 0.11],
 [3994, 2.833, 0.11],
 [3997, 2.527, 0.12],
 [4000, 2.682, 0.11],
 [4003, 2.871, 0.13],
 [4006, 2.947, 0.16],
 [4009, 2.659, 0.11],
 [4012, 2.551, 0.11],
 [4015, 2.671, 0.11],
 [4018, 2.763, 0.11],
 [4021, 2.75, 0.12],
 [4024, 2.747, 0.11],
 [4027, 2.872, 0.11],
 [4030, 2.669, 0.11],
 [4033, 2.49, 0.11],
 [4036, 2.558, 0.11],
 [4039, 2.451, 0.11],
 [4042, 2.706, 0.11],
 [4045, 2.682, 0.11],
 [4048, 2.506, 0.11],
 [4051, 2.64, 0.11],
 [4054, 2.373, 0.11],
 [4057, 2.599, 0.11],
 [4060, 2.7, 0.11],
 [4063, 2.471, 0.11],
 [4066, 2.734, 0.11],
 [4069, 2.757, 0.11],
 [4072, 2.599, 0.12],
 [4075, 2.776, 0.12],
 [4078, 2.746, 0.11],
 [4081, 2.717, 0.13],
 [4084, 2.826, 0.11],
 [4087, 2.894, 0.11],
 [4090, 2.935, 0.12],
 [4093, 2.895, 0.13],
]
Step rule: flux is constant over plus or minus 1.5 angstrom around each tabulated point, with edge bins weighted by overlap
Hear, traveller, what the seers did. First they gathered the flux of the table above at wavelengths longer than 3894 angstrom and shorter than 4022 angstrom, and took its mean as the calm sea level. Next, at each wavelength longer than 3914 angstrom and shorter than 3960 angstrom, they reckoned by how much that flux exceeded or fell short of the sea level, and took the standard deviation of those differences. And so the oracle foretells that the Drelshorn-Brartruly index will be 0.11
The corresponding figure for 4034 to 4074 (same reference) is 0.12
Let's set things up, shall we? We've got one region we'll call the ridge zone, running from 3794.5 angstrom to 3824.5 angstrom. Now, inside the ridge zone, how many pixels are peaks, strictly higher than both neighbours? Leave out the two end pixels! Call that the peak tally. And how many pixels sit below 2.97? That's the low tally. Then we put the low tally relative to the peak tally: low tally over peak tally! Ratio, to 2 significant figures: 1.5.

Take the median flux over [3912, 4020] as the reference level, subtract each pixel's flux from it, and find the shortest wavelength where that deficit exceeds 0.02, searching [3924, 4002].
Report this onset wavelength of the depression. 3925 angstrom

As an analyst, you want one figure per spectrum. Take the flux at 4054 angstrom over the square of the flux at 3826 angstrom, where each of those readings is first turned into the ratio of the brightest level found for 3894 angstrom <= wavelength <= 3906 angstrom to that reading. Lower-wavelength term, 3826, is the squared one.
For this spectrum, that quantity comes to 1.19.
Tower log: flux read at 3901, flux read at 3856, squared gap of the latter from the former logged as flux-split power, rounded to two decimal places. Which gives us 0.11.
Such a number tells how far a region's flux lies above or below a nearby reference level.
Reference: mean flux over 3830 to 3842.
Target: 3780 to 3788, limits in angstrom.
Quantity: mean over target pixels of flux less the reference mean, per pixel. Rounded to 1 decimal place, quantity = 0.3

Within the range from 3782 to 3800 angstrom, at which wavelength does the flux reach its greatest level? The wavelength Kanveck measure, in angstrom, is 3787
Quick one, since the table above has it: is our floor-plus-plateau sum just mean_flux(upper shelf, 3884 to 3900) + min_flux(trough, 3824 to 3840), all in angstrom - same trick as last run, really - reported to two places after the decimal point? 5.72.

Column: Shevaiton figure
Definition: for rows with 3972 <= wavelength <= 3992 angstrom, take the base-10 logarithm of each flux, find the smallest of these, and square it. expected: 0.17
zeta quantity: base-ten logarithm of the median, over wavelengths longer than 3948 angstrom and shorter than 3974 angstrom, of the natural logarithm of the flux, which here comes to 0.024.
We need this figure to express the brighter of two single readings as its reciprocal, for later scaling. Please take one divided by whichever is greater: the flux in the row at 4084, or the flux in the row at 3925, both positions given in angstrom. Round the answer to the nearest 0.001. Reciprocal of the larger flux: 0.354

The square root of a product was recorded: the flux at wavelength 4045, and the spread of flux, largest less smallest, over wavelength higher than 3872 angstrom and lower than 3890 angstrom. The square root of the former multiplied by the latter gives 0.87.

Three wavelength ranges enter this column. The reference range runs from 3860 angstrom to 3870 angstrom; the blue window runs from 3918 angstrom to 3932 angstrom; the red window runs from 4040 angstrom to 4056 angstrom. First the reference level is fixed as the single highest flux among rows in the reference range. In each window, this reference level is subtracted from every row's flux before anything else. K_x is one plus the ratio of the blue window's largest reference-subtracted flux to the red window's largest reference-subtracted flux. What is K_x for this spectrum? 1.80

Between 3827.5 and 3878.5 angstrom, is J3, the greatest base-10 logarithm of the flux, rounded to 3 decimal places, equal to 0.567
